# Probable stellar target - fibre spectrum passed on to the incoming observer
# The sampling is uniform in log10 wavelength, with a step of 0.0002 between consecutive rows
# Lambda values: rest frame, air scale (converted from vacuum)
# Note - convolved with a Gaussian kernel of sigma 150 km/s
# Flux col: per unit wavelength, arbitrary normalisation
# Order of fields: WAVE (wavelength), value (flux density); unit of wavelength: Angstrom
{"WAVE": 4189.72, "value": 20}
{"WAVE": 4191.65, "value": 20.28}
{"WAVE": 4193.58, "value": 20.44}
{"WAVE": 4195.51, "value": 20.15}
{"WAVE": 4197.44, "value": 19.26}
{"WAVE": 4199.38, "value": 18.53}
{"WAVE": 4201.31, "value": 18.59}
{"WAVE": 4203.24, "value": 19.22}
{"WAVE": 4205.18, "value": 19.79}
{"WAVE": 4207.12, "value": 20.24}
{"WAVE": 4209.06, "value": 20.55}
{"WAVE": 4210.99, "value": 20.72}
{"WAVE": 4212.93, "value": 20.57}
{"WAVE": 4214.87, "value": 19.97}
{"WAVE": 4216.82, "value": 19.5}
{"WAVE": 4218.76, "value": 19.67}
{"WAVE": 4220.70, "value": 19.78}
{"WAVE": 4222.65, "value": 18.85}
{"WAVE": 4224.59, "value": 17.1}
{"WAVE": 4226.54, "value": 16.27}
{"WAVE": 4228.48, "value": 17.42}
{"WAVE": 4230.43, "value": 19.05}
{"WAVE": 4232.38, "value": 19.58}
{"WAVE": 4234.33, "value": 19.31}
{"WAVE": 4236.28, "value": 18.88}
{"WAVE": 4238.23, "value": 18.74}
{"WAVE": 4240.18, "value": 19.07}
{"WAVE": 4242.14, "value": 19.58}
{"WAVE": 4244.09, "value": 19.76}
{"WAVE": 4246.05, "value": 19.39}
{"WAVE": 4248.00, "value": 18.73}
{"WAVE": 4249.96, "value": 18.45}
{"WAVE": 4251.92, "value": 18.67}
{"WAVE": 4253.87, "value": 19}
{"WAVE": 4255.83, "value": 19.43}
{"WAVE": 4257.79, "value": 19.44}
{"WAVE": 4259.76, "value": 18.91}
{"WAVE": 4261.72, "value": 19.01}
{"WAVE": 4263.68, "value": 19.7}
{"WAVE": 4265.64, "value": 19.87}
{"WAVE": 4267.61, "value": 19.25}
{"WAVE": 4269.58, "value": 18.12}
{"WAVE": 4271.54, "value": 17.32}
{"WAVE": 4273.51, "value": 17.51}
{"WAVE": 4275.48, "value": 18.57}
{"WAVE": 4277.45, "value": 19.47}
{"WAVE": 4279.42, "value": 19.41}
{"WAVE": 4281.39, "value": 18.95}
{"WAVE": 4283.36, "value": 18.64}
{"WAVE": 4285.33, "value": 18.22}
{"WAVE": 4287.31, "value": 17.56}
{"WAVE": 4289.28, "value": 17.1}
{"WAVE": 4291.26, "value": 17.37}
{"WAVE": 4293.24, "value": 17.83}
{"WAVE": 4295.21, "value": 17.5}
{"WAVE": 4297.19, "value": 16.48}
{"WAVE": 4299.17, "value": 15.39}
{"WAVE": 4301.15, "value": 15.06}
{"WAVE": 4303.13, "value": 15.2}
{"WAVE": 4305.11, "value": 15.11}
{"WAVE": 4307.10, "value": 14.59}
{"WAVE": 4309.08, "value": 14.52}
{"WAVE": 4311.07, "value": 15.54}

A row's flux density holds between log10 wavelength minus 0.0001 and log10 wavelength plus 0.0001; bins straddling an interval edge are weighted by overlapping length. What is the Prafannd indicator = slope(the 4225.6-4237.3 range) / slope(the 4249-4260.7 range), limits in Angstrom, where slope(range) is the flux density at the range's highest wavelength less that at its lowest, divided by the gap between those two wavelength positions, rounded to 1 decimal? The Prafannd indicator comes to 5.7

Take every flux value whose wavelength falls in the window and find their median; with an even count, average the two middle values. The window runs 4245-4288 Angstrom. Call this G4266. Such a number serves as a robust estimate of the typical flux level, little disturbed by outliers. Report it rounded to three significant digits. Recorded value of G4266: 18.9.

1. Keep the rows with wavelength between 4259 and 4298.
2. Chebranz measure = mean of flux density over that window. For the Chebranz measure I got 18.3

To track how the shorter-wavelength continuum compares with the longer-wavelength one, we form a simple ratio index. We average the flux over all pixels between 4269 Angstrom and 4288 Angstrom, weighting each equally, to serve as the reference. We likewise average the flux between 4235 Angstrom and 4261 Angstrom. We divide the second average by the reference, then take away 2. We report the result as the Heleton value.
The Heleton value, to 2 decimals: -0.96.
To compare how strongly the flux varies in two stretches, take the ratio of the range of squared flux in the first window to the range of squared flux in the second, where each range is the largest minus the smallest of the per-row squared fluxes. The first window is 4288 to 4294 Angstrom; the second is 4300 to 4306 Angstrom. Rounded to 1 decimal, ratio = 6.0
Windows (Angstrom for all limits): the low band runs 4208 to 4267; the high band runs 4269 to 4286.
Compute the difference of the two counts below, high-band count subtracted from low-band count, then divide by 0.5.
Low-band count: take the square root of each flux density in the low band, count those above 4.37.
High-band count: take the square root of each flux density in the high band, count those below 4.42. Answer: 14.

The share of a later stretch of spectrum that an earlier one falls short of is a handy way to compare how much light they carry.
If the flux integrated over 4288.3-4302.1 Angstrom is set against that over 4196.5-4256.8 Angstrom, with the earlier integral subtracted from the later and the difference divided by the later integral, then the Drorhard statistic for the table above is -4.0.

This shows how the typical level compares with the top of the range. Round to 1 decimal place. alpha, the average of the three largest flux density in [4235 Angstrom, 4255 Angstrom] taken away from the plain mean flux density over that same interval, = -0.5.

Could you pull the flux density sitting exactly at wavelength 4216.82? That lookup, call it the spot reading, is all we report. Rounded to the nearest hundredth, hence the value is 19.50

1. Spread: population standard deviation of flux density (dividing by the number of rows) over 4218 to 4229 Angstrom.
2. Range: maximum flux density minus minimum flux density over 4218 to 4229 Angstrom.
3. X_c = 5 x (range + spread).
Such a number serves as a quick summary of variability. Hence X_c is 24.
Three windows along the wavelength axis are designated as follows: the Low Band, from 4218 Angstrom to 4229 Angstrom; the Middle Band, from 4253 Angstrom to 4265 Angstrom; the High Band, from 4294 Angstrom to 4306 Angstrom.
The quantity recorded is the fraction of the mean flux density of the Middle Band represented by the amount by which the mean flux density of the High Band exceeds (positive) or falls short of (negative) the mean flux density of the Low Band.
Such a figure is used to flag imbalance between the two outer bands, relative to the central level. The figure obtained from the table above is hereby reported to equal -0.12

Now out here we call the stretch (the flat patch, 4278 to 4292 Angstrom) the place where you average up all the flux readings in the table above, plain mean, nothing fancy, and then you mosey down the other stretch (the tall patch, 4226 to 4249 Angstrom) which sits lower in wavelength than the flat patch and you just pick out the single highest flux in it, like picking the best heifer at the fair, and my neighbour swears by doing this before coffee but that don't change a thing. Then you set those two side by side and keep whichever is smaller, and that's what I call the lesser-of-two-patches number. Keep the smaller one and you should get 18.2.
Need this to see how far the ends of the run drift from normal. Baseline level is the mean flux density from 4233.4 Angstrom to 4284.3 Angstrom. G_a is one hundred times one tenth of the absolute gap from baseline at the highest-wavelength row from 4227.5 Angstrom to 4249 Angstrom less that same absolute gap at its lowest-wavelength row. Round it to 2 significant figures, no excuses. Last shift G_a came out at -13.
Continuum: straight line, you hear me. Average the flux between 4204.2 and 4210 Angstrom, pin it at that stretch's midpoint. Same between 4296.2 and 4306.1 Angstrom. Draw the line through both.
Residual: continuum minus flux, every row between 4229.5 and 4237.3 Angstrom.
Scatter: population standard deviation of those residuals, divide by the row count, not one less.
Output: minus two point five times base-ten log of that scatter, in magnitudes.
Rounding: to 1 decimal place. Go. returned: 1.5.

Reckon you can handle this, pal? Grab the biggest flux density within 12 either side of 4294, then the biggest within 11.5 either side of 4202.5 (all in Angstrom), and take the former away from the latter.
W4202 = 2.1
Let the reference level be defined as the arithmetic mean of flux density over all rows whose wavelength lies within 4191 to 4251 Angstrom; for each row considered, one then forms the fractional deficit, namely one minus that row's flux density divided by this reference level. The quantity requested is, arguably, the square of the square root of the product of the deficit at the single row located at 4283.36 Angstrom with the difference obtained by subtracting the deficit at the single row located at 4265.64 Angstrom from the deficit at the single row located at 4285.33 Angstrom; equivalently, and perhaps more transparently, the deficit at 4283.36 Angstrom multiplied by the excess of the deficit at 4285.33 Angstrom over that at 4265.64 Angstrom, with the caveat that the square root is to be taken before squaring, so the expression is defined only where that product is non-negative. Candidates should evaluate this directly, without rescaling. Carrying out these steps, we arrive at 0.0028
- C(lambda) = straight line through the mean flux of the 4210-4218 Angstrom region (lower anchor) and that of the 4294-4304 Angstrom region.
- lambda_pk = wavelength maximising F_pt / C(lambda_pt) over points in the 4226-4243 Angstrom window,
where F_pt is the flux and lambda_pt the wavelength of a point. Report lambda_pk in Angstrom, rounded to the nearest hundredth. 4242.14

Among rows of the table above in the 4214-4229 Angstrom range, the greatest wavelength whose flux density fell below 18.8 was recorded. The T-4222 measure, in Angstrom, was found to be 4228.48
